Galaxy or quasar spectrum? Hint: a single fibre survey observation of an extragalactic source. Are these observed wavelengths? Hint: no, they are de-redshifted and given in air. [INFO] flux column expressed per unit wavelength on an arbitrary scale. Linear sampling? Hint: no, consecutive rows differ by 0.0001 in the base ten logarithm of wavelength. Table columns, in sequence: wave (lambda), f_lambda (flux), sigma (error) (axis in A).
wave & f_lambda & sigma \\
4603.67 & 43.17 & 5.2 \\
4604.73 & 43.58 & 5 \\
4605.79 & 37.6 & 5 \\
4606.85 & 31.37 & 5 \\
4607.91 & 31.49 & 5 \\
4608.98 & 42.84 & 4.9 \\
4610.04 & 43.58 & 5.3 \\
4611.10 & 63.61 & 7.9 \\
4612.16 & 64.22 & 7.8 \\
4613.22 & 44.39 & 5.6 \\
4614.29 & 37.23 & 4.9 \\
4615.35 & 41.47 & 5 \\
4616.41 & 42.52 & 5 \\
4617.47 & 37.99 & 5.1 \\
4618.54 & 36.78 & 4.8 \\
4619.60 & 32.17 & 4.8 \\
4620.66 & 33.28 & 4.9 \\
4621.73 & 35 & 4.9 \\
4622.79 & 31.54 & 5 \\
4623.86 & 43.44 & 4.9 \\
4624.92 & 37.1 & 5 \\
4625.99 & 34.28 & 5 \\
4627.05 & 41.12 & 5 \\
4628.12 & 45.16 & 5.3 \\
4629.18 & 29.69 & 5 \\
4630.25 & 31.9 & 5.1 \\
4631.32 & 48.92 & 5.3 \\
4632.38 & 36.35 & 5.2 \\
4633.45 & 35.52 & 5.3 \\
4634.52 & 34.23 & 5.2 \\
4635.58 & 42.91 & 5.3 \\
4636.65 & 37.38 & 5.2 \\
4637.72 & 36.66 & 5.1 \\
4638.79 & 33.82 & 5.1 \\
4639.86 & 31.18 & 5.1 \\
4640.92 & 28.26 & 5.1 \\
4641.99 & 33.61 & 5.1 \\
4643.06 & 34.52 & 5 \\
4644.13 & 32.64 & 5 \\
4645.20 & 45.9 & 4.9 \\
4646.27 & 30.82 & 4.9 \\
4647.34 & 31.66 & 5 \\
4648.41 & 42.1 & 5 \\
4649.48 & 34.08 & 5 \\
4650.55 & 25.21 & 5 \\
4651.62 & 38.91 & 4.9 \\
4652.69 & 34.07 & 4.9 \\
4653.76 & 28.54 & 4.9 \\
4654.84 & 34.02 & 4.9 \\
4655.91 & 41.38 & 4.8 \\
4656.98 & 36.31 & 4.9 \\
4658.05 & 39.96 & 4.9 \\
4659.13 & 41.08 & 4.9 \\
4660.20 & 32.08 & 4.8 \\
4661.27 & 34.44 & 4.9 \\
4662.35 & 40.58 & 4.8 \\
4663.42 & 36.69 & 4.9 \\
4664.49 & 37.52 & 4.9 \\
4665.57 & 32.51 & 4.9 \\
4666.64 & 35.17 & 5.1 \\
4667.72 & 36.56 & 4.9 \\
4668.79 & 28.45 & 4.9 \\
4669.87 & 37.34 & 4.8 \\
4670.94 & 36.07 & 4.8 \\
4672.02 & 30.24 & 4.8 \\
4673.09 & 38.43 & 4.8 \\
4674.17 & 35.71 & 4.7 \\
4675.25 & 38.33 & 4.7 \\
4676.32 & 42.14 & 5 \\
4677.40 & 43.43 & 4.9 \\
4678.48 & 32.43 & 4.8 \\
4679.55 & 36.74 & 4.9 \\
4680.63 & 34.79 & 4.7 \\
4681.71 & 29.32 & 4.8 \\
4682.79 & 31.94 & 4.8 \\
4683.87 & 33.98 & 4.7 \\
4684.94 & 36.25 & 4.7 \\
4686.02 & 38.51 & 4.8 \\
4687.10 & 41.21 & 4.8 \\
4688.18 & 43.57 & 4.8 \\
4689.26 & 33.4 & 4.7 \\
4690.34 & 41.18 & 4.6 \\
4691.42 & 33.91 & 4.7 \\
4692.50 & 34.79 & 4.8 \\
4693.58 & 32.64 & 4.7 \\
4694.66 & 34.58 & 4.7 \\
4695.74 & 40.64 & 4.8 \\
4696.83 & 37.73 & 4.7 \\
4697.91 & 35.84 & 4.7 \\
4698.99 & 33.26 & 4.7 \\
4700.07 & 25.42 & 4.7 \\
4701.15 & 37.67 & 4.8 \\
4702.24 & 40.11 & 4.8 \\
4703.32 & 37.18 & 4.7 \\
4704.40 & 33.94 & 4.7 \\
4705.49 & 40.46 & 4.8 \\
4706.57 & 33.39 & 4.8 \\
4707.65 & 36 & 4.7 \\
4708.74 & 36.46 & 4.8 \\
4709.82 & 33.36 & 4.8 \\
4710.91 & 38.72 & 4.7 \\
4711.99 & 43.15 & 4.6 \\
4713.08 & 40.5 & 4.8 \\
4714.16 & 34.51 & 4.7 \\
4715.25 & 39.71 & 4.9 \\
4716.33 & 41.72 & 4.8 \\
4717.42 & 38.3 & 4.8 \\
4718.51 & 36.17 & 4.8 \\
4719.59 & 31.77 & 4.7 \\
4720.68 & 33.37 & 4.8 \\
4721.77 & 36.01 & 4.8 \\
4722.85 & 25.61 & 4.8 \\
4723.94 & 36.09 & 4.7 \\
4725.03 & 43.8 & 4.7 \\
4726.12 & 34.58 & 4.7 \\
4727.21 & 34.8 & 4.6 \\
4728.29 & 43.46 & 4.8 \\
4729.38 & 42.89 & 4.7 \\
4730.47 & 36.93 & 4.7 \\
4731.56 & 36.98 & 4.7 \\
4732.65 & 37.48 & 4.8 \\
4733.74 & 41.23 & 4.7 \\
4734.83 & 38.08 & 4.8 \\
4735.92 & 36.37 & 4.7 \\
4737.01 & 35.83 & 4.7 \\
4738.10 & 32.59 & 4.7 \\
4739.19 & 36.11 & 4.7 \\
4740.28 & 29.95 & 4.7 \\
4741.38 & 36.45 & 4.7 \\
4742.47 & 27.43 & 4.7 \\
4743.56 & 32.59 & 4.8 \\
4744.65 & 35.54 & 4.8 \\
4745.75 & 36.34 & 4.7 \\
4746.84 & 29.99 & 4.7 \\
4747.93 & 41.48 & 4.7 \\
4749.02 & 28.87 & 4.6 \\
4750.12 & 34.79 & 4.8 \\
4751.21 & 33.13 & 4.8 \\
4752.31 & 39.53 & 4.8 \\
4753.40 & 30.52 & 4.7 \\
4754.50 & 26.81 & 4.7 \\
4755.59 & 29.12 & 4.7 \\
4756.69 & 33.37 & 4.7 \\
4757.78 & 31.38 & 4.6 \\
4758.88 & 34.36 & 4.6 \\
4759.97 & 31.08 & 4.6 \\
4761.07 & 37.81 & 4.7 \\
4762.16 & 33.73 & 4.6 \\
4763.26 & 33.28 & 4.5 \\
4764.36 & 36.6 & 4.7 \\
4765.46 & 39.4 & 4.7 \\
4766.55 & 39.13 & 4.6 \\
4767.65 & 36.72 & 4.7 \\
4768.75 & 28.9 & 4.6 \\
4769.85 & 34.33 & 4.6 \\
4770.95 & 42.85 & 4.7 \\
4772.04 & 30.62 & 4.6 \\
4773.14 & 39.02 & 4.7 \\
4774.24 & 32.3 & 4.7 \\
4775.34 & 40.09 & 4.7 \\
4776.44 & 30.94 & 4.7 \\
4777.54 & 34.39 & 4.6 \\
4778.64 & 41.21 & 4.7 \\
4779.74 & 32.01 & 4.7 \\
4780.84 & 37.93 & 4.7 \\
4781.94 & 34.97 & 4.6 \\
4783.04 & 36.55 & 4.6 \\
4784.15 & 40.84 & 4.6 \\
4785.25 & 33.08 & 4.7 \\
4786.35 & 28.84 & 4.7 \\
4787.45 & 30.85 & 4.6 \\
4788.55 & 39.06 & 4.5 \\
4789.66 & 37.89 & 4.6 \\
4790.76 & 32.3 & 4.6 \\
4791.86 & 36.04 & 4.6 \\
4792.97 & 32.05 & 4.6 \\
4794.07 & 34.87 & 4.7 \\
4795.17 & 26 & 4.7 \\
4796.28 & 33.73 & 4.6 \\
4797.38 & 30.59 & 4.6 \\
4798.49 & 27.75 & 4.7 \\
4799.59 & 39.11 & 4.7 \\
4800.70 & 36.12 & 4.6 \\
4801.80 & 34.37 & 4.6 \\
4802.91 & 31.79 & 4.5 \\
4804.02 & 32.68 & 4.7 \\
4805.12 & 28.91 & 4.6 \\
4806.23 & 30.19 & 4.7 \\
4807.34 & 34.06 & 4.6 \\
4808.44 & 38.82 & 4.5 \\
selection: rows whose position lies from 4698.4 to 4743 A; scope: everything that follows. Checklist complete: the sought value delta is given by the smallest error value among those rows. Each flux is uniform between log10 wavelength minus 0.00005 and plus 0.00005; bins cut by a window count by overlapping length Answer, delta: 4.60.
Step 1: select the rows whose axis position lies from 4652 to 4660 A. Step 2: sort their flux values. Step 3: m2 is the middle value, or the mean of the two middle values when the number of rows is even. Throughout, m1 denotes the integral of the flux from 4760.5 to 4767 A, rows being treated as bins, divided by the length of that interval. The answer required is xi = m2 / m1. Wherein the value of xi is 0.99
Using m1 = 36.6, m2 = 36.3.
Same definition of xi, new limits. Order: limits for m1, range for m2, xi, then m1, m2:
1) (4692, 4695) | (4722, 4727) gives 1.04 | 34.0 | 35.3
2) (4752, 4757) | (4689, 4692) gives 1.08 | 31.4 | 33.9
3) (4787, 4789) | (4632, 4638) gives 1.04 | 35.0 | 36.5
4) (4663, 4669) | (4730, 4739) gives 1.06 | 34.8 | 37.0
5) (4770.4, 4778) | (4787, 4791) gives 0.98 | 35.8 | 35.1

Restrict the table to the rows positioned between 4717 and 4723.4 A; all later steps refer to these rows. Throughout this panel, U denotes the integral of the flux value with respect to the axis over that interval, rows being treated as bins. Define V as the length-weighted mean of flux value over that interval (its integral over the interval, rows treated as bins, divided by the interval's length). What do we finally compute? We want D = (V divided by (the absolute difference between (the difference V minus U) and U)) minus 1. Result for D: -0.915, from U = 214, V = 33.5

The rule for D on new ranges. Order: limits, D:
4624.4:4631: -0.918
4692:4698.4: -0.915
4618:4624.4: -0.915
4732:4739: -0.923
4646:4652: -0.909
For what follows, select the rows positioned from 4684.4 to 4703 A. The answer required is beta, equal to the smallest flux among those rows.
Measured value 25.42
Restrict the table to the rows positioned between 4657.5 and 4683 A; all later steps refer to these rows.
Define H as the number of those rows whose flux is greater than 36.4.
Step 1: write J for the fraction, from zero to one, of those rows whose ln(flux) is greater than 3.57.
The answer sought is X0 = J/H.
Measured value 0.049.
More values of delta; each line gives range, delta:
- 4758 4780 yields 4.50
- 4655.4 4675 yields 4.70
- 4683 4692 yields 4.60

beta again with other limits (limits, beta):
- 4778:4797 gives 26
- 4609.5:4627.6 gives 31.54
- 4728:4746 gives 27.43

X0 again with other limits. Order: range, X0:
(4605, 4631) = 0.042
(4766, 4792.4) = 0.045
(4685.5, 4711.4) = 0.049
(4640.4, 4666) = 0.046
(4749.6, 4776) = 0.042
